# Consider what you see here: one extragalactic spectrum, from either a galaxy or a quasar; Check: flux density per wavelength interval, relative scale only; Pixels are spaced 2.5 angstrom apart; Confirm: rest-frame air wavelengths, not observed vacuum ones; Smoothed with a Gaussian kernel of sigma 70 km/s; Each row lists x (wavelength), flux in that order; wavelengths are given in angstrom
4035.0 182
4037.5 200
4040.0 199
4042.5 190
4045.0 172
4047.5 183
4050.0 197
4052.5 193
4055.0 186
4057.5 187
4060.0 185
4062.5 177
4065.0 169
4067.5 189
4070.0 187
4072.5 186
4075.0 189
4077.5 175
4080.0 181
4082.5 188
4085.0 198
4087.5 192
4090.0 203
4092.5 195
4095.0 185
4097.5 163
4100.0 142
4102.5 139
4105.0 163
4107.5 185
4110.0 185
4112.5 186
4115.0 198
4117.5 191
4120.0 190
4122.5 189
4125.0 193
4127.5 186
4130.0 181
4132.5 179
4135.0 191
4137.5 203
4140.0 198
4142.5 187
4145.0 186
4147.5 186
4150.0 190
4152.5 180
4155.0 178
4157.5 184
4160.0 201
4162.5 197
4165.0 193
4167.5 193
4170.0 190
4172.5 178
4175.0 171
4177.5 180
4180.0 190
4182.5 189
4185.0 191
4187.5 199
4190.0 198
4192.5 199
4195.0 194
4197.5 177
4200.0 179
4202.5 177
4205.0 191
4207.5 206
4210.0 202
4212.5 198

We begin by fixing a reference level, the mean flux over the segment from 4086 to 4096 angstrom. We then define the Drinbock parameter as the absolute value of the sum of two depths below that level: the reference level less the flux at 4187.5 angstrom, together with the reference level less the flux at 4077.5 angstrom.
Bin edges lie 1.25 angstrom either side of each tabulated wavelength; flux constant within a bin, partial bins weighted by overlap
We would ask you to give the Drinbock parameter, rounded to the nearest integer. 14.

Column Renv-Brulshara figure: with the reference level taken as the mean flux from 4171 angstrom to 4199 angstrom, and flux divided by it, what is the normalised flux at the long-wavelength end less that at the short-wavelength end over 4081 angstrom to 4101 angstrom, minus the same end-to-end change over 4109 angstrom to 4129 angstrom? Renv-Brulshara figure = -0.25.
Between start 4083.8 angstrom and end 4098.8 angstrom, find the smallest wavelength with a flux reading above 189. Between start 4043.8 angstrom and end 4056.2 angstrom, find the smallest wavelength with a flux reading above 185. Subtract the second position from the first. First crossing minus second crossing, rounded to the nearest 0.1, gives 35.0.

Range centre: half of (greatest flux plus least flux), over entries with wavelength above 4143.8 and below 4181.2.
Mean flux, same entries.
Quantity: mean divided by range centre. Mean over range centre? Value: 1.00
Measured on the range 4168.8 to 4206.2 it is 1.01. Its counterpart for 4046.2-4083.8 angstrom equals 1.01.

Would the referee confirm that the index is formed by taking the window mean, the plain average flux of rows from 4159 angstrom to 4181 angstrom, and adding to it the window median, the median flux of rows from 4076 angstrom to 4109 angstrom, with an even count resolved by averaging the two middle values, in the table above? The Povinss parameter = 373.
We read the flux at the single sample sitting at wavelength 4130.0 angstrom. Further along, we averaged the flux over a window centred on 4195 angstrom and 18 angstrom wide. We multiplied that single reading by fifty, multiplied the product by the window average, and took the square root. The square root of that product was 1308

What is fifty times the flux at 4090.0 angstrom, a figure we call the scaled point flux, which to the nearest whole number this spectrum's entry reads 10150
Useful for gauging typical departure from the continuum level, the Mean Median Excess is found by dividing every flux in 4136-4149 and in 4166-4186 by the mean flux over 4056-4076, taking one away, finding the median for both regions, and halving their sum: 0.025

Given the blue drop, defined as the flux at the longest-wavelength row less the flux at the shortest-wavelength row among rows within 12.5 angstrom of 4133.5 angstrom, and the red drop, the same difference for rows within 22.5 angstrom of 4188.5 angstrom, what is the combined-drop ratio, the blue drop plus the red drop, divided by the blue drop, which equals -2.0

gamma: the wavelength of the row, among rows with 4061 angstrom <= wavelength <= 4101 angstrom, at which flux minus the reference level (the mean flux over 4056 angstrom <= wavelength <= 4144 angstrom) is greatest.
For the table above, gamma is 4090.0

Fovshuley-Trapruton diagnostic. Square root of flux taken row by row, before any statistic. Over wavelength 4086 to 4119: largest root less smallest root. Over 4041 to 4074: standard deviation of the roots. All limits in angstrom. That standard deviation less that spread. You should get -2.2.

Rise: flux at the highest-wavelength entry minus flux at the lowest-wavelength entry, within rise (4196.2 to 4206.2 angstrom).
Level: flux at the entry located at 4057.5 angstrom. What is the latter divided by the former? 13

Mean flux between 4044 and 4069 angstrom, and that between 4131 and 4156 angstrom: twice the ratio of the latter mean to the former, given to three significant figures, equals 2.04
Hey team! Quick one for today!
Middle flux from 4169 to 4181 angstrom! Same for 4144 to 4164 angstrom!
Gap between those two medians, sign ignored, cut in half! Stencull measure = 3.0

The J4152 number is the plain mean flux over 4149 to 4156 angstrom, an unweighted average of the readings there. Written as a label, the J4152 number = 183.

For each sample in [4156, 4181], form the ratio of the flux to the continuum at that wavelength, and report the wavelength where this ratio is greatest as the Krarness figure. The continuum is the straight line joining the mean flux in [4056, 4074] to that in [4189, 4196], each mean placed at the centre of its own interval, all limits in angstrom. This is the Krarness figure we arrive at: 4160.0 angstrom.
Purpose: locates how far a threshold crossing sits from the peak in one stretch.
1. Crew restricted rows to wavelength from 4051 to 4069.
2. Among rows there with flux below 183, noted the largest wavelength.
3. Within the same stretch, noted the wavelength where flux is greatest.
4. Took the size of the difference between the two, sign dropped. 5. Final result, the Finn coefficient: 12.5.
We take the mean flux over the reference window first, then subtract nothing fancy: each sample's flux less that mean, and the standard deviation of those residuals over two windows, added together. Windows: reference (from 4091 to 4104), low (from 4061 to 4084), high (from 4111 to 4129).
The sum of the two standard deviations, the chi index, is 11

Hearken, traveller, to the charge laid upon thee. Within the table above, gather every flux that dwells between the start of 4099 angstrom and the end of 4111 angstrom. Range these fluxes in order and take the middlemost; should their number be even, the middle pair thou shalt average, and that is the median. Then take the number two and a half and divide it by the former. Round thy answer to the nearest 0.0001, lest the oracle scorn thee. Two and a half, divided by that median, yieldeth 0.0153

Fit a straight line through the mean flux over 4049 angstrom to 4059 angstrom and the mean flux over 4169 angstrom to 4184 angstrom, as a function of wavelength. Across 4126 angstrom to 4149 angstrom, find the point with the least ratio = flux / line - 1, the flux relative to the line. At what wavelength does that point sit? 4132.5 angstrom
